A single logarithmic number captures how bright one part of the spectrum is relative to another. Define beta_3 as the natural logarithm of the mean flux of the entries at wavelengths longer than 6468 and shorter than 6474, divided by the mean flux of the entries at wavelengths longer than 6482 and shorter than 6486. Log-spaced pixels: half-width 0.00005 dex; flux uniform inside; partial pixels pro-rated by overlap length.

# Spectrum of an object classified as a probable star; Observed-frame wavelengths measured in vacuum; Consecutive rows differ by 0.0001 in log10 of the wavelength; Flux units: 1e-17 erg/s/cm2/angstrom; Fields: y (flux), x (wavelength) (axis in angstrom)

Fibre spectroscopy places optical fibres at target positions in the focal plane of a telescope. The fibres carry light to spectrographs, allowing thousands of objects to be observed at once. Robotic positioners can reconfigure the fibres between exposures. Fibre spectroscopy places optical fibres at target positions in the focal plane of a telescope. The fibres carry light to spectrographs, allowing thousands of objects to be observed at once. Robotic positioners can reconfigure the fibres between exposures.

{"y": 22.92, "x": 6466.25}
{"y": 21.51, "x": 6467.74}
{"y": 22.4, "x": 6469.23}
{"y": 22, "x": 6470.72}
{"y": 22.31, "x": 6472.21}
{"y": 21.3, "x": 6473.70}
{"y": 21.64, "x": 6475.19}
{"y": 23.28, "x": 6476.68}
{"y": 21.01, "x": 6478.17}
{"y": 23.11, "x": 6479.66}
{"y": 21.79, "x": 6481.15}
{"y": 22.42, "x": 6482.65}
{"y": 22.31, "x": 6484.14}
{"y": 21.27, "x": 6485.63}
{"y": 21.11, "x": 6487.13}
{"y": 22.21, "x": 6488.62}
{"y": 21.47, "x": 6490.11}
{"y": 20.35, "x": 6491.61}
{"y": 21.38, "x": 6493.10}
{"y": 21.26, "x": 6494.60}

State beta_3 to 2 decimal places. 0.00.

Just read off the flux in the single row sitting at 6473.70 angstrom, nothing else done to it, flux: 21.3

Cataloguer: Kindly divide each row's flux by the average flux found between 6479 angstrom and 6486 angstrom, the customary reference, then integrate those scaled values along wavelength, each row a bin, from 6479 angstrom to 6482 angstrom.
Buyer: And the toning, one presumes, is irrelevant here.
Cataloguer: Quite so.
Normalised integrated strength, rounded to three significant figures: 3.02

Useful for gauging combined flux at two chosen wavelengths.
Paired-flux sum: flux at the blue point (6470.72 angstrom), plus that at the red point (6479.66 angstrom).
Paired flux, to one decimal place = 45.1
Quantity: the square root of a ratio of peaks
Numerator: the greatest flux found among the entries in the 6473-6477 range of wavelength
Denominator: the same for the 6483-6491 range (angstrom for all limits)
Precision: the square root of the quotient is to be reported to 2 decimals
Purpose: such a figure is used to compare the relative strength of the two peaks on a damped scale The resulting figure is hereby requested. 1.02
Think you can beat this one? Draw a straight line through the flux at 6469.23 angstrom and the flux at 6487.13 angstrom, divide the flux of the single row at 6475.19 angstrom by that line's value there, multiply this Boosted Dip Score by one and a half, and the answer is 1.48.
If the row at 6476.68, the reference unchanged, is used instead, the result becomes 1.60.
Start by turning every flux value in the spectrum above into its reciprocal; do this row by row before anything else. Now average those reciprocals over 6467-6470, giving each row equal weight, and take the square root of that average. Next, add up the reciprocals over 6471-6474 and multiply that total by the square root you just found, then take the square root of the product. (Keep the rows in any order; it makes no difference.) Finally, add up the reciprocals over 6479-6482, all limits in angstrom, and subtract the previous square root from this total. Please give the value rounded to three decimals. -0.051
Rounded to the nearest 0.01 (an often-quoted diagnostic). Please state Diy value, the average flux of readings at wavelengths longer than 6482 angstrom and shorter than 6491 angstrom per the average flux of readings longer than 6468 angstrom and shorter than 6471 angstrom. 0.98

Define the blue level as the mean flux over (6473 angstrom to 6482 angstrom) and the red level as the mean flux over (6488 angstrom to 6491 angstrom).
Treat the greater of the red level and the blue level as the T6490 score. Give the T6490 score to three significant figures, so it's 22.0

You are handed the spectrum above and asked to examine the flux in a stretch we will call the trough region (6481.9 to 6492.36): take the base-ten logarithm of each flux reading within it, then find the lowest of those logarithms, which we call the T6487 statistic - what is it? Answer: 1.31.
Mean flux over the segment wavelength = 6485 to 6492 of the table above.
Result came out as 21.3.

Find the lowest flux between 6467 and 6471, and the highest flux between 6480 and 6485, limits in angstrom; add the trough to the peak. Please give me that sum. 43.9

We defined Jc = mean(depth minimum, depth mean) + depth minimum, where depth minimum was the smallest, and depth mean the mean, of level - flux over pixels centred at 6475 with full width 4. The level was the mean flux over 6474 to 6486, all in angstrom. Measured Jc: -1.7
